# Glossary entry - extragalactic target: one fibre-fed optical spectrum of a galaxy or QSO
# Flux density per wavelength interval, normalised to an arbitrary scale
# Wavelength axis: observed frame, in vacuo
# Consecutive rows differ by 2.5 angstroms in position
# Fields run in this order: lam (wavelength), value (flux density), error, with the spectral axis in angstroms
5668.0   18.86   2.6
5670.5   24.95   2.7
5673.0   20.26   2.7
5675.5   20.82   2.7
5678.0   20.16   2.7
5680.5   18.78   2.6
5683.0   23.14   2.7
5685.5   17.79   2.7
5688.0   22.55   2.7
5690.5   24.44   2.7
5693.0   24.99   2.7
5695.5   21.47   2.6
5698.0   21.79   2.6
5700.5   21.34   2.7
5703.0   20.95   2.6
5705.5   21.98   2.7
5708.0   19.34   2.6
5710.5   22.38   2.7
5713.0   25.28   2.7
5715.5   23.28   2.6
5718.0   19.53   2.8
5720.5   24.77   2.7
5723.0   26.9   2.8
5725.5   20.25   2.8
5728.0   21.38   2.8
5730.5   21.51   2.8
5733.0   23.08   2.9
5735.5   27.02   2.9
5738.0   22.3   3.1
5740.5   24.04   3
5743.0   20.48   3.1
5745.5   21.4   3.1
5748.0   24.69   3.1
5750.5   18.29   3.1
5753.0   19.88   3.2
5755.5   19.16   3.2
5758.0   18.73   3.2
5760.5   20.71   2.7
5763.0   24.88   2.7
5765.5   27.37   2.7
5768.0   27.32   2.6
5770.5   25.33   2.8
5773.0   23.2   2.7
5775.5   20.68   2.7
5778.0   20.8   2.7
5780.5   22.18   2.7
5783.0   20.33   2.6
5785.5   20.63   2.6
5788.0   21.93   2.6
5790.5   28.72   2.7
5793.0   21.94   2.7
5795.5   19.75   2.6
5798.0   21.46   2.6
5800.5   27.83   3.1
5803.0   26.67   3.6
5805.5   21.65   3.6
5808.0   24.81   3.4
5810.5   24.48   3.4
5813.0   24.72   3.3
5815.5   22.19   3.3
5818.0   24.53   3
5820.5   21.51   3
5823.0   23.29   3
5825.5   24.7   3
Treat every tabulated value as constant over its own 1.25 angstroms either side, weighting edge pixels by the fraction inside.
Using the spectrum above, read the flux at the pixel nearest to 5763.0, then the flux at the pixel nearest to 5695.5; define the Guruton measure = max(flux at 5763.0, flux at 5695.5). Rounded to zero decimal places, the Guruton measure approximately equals 25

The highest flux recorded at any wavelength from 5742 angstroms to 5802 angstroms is 28.72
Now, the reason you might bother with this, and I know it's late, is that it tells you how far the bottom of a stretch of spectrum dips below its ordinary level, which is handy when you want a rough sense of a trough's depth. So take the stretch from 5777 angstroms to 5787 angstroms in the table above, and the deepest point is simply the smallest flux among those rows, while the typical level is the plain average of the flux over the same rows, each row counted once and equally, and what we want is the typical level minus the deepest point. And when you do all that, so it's 0.7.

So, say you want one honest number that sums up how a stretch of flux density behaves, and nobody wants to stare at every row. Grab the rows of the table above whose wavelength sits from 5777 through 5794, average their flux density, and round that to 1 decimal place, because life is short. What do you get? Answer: 22.4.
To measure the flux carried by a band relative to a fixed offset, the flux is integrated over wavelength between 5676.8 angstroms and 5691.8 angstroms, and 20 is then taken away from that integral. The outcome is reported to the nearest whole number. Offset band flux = 297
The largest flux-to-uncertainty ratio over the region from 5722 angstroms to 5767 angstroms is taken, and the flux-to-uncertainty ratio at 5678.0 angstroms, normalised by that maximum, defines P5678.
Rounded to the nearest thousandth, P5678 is 0.737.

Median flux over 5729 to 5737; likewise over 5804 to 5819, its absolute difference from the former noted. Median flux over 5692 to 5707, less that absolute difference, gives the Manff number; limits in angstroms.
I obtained 20.2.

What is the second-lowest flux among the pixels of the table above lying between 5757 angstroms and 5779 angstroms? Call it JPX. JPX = 20.68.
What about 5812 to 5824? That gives 22.19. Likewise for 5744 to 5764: 18.73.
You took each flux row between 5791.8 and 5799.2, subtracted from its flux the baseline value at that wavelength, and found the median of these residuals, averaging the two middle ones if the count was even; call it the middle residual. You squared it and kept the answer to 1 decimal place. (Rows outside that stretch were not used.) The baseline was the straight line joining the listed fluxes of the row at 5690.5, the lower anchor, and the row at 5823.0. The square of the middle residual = 4.2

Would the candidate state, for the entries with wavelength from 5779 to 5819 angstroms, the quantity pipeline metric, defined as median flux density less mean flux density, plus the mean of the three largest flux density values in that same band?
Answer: 26.6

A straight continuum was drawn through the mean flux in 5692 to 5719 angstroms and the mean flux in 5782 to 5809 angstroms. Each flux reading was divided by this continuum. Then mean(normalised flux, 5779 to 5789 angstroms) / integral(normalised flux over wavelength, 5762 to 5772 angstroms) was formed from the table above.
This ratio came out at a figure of 0.080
